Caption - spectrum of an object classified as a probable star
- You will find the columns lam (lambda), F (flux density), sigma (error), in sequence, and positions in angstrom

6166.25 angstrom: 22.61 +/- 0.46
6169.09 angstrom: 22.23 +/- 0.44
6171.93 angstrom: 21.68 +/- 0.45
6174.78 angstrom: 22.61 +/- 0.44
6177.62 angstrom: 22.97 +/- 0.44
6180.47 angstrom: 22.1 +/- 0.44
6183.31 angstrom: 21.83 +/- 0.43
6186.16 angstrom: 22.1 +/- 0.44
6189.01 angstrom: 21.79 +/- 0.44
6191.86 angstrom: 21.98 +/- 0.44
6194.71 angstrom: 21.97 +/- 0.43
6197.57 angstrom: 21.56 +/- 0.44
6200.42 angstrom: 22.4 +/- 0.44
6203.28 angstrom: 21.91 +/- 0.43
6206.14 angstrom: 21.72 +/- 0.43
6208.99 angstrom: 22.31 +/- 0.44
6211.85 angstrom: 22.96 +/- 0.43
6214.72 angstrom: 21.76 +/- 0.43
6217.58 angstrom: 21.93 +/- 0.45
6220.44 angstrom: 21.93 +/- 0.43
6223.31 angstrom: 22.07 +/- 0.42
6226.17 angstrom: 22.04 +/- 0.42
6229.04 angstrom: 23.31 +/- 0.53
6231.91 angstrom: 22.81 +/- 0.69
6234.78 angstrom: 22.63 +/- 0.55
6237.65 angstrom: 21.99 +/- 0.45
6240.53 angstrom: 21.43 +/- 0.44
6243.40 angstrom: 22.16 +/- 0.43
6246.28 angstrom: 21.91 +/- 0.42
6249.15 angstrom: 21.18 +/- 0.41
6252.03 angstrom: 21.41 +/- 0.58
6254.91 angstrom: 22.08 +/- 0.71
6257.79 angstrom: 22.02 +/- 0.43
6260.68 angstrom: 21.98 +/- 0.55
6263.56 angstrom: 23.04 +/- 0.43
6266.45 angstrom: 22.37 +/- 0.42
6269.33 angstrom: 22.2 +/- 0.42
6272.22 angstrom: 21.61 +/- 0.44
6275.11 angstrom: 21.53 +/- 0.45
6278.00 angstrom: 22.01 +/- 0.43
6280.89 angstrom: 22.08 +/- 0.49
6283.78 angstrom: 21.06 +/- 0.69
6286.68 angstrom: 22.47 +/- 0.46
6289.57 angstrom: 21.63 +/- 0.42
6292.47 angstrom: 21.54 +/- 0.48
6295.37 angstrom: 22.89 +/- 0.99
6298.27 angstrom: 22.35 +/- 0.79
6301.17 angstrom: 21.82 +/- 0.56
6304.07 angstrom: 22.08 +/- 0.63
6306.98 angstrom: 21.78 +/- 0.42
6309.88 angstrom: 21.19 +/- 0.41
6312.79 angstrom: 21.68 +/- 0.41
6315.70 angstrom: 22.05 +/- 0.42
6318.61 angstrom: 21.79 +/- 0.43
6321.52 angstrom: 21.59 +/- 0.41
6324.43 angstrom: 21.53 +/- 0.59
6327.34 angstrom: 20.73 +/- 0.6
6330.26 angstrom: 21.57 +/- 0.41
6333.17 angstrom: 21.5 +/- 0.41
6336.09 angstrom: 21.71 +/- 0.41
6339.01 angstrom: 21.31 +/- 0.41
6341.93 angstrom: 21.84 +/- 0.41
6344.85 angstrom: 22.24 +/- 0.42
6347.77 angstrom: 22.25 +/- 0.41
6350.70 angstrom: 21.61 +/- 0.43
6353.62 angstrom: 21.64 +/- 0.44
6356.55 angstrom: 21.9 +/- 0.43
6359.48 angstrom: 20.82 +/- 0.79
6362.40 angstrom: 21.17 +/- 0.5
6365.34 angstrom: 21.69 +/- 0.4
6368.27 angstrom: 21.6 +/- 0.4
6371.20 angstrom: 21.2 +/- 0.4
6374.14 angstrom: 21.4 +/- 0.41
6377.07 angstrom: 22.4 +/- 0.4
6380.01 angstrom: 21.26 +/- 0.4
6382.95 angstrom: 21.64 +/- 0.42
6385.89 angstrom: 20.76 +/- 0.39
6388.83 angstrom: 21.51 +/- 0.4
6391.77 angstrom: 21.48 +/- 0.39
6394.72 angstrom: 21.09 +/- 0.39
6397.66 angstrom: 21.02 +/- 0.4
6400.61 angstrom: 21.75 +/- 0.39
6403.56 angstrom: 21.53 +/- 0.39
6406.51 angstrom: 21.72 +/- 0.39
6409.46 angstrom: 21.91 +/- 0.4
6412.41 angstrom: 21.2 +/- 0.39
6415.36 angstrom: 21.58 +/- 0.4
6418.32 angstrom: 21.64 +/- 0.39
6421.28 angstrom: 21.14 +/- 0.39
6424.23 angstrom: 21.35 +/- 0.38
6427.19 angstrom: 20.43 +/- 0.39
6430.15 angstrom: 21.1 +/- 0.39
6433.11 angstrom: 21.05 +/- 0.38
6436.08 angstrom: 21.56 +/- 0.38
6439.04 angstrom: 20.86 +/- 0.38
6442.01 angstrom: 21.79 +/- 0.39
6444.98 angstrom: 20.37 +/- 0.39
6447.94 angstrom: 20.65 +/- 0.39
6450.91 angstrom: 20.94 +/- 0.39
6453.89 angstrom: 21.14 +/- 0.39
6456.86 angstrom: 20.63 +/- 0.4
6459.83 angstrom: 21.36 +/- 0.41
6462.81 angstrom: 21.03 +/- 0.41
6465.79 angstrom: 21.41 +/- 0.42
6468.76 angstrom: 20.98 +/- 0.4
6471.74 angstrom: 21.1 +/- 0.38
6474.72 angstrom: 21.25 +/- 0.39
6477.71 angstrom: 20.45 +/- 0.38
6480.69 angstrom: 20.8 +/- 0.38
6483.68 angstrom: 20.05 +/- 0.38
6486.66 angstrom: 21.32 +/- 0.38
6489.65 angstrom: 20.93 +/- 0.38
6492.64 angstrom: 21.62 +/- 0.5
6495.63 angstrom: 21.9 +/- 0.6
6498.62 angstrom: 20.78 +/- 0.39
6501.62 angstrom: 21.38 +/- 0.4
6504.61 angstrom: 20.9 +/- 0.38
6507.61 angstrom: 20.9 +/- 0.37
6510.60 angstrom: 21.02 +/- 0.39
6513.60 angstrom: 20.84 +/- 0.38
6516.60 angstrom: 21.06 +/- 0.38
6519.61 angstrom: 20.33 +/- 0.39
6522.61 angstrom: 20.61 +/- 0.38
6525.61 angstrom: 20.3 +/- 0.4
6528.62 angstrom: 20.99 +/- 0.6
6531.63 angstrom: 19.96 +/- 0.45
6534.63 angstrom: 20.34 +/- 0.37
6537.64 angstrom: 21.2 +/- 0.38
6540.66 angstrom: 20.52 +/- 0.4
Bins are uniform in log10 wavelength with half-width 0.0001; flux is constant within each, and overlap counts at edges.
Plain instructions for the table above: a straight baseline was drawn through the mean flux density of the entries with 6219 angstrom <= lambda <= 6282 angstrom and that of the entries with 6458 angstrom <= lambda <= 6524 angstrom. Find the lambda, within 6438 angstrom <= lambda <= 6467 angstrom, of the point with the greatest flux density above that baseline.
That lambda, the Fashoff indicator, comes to 6442.01 angstrom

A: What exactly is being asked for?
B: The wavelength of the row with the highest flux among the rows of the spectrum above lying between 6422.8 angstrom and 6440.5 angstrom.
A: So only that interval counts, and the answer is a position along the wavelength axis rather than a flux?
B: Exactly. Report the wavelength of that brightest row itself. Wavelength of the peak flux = 6436.08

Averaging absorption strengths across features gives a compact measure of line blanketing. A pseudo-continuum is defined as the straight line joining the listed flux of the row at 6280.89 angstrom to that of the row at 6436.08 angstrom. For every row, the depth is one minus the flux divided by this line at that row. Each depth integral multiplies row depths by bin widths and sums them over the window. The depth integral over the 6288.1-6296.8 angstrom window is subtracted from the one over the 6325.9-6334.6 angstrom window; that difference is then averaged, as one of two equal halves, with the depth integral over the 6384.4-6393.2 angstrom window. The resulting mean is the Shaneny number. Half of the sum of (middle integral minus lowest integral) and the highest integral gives 0.22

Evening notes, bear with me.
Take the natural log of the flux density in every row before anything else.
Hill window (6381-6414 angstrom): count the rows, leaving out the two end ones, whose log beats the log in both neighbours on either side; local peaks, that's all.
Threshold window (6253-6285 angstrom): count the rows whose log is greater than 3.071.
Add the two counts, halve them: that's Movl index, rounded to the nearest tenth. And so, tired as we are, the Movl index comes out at 6.0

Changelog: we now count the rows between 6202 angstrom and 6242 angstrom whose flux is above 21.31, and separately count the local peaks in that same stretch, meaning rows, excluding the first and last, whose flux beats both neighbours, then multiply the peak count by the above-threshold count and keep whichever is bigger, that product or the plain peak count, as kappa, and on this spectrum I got 42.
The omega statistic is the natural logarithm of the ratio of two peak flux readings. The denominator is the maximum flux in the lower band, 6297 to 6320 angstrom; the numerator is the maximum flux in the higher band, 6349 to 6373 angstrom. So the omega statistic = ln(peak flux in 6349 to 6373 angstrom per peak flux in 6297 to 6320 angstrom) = -0.02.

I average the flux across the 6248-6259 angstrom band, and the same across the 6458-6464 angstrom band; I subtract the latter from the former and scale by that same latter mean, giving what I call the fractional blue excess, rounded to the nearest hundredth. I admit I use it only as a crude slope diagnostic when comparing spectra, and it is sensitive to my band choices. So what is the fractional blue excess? 0.02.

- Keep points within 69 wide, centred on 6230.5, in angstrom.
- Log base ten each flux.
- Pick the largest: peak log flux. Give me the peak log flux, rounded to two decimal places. 1.37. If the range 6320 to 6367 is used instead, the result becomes 1.35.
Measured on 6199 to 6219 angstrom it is 1.36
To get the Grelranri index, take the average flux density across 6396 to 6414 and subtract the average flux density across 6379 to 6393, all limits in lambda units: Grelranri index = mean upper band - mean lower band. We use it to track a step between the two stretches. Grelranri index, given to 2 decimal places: 0.19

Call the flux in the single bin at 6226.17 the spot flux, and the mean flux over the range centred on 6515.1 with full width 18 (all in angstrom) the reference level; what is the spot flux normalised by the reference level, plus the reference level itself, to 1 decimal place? 21.9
